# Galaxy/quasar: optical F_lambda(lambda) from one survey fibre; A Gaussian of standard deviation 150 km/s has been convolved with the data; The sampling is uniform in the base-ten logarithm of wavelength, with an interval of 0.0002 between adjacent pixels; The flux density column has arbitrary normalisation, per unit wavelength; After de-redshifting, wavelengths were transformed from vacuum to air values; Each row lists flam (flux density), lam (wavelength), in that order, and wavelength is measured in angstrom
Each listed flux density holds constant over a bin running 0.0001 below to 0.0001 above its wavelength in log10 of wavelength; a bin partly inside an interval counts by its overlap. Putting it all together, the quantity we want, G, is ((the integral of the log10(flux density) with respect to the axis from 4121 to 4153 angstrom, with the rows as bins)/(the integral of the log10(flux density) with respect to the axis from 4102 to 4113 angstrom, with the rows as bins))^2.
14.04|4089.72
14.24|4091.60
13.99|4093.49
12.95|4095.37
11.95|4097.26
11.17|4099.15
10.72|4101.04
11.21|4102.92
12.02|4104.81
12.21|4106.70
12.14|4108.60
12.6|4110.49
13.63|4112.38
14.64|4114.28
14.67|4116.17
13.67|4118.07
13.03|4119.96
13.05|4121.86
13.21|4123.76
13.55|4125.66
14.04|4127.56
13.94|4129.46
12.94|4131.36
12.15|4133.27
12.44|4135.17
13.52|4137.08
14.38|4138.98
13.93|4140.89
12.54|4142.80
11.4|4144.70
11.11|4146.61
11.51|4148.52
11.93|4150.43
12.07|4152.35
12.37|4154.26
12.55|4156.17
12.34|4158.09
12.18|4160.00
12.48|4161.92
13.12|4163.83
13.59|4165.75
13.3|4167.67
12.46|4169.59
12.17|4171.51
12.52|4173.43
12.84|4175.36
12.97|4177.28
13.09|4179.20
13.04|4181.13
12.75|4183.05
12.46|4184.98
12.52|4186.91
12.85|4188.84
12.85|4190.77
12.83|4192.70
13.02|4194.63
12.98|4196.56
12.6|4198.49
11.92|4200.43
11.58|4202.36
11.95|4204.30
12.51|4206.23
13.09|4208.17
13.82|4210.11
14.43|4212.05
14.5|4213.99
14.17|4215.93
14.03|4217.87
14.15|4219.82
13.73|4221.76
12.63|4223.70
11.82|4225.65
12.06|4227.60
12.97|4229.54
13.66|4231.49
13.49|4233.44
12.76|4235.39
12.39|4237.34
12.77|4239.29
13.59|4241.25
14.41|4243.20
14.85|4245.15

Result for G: 8.7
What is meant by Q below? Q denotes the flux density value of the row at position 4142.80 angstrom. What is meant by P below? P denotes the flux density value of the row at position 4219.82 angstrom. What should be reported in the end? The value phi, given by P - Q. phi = 1.61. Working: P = 14.15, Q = 12.54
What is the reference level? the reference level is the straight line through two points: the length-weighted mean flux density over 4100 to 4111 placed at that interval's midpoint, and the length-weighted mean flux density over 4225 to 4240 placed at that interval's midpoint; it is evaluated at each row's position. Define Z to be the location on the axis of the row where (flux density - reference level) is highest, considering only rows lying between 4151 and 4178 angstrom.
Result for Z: 4165.75 angstrom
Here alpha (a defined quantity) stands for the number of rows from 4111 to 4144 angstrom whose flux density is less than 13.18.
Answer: 6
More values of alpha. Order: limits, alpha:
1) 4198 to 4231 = 10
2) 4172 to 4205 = 17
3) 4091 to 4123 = 11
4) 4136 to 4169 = 12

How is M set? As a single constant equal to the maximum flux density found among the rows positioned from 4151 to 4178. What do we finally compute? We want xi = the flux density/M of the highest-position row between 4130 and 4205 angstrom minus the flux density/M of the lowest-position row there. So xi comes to -0.07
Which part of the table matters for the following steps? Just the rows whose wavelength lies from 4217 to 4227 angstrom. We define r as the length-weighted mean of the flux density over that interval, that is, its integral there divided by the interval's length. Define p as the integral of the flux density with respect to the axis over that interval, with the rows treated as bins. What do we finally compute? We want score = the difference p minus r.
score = 119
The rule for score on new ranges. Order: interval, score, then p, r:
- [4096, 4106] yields 103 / 115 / 11.5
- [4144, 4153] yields 93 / 104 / 11.6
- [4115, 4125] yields 122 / 136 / 13.6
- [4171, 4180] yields 102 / 115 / 12.7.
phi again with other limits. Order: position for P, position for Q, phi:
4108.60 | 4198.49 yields -0.46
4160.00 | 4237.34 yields -0.21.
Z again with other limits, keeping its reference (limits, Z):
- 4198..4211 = 4210.11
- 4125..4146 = 4138.98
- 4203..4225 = 4213.99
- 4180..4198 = 4181.13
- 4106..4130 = 4116.17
